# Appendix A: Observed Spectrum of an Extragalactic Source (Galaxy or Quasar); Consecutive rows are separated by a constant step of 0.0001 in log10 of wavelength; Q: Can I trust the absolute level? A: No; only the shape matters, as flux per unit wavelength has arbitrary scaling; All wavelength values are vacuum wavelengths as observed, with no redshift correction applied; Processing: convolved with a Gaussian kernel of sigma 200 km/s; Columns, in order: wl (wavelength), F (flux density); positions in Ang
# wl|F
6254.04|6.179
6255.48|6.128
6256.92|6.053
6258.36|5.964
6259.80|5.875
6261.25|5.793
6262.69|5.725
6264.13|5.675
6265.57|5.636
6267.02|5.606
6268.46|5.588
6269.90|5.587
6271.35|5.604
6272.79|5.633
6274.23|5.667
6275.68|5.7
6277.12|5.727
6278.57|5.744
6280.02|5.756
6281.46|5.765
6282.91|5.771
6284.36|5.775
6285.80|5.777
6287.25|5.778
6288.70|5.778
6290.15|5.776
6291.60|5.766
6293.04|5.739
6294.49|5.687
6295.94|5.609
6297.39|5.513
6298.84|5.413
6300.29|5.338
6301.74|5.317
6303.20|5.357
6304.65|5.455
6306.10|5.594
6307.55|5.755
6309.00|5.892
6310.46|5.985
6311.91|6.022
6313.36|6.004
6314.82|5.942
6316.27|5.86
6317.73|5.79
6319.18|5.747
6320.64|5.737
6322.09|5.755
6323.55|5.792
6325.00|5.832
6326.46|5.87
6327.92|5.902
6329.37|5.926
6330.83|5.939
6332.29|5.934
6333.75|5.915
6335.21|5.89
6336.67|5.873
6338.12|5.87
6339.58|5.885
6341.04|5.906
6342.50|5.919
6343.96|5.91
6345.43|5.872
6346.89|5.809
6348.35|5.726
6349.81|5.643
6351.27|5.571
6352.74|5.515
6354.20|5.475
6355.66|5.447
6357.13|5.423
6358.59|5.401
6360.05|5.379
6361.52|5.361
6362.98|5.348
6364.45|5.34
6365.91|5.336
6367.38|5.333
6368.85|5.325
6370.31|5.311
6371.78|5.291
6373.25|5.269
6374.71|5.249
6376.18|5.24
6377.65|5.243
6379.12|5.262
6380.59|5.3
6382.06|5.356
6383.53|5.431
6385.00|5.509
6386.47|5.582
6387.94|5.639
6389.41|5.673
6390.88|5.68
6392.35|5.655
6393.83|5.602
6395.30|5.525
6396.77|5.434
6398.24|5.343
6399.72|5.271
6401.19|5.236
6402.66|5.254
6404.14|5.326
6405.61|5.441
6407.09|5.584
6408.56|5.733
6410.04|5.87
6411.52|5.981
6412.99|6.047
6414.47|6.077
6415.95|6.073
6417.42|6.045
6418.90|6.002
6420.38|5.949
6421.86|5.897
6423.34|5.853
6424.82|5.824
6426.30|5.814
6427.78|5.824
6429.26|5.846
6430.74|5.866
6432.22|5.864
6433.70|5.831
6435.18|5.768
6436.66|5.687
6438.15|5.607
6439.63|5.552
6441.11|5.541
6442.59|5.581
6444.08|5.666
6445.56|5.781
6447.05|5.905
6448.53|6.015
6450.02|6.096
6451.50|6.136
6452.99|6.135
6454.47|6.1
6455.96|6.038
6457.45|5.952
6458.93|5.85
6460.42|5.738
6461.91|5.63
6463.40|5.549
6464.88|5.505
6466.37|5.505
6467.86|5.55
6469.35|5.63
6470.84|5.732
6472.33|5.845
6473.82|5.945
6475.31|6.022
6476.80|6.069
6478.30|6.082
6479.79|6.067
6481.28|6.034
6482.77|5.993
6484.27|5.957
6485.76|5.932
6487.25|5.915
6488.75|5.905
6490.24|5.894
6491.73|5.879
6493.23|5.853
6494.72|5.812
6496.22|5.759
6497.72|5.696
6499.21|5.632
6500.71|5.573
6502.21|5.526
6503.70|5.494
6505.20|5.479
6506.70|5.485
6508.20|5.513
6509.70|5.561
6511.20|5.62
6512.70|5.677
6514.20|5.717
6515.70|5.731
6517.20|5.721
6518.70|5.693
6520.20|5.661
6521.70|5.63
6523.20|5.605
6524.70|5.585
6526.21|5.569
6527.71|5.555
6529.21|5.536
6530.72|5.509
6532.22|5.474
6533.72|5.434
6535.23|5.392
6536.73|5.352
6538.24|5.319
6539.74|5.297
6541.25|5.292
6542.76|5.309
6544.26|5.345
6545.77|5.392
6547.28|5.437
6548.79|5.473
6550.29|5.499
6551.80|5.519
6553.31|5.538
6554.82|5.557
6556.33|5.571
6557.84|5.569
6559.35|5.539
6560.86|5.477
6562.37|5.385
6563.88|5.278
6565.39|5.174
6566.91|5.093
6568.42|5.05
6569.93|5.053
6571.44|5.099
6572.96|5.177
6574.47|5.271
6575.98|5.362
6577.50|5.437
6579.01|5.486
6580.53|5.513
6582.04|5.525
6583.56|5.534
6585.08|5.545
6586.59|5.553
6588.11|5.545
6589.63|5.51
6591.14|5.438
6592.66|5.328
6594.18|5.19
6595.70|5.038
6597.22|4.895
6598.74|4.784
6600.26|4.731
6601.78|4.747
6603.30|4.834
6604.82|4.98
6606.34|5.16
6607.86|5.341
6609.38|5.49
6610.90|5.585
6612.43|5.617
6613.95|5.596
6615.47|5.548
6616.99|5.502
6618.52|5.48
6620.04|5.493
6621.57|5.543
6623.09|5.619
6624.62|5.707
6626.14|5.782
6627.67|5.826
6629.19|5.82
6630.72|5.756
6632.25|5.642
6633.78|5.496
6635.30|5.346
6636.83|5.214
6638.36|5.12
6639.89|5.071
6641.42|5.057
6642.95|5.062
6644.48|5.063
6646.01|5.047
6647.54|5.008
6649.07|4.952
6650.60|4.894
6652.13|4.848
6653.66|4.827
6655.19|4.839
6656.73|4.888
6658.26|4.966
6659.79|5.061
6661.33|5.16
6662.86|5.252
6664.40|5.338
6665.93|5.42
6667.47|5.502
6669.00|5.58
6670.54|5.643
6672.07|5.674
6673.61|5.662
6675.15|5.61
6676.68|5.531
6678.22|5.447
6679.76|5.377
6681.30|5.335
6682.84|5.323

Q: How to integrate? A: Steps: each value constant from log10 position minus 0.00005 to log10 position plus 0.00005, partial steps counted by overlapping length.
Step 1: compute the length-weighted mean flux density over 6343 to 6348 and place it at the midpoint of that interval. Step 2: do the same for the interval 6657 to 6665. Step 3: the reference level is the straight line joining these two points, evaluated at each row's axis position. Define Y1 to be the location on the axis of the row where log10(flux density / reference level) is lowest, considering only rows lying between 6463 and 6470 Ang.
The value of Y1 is 6464.88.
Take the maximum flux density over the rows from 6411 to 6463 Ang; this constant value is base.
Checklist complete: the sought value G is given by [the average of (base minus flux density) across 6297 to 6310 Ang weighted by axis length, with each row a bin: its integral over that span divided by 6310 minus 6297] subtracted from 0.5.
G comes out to -0.11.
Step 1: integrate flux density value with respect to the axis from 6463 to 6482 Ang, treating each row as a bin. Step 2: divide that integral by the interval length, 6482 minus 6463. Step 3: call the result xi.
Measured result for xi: 5.82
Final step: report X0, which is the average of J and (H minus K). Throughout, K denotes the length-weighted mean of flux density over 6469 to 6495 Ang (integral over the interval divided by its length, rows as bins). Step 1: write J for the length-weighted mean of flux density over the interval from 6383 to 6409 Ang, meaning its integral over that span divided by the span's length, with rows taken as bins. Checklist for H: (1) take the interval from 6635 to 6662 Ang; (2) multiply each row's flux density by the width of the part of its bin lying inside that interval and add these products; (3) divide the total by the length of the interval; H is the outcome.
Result 2.29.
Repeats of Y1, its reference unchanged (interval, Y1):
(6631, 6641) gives 6639.89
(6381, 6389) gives 6382.06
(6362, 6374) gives 6373.25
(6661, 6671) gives 6661.33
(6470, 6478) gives 6470.84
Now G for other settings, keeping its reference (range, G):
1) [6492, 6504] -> 0.05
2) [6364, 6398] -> -0.22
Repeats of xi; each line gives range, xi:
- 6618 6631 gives 5.67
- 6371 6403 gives 5.41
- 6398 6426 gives 5.73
